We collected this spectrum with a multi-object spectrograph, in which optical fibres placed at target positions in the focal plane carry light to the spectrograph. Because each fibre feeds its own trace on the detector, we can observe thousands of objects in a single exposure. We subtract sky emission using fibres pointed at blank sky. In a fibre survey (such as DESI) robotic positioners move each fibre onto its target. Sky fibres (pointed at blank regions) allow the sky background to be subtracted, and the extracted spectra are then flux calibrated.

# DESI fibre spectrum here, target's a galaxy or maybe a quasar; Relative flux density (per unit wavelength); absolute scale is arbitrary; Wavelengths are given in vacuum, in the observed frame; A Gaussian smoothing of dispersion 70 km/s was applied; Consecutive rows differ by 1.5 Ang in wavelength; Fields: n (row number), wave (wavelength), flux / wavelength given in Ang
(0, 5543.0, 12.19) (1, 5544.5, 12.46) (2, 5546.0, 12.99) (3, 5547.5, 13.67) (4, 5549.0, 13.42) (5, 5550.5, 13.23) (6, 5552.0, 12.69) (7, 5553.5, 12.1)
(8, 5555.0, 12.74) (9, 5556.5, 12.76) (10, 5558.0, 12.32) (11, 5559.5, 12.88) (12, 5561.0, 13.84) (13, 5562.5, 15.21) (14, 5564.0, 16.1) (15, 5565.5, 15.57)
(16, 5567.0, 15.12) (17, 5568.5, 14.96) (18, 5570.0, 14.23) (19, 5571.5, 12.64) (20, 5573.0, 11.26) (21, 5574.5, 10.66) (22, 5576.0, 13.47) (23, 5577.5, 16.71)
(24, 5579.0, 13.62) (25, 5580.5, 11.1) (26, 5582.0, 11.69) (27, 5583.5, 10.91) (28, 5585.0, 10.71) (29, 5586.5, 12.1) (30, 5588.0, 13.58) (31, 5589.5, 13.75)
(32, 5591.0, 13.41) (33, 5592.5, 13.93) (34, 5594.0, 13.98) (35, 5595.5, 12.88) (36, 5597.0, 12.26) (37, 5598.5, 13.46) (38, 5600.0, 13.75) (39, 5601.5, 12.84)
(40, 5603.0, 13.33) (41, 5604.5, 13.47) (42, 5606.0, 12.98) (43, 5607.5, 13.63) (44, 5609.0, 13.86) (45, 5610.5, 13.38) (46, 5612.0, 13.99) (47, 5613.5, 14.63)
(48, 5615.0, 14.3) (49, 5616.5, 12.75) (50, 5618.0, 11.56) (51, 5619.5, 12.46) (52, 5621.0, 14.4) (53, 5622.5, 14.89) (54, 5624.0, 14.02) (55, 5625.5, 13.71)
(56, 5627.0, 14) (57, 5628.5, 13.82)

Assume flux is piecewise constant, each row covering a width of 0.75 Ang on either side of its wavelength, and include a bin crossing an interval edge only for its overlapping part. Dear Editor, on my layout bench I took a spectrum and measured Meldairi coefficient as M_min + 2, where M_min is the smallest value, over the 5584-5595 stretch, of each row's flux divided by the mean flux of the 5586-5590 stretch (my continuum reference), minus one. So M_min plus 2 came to 1.81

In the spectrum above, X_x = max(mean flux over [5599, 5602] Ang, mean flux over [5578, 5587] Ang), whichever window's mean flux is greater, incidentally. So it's 13.3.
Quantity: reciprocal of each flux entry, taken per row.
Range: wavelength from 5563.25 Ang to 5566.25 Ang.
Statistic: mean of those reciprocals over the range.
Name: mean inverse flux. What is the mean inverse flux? 0.063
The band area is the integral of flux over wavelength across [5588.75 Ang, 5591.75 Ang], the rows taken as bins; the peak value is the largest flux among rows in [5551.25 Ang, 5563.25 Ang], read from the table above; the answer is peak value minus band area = -26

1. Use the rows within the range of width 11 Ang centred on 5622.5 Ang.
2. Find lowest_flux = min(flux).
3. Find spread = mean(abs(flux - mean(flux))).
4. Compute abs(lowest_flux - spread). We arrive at 10.7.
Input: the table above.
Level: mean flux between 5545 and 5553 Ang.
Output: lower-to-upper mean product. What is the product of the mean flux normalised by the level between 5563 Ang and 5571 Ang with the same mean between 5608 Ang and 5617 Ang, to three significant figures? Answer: 1.21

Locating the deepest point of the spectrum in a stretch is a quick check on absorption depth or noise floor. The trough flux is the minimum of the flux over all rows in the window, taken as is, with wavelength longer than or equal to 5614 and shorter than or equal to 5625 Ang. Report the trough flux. 11.56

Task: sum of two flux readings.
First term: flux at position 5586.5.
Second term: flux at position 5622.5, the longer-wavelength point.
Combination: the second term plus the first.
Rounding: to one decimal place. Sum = 27.0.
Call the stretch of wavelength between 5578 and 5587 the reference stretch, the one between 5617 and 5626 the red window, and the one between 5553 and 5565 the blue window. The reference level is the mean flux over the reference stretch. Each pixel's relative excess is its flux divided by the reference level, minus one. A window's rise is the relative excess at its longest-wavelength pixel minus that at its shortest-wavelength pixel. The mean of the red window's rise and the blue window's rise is 0.26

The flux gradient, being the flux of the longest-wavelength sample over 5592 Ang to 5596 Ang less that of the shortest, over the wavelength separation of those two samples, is -0.35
